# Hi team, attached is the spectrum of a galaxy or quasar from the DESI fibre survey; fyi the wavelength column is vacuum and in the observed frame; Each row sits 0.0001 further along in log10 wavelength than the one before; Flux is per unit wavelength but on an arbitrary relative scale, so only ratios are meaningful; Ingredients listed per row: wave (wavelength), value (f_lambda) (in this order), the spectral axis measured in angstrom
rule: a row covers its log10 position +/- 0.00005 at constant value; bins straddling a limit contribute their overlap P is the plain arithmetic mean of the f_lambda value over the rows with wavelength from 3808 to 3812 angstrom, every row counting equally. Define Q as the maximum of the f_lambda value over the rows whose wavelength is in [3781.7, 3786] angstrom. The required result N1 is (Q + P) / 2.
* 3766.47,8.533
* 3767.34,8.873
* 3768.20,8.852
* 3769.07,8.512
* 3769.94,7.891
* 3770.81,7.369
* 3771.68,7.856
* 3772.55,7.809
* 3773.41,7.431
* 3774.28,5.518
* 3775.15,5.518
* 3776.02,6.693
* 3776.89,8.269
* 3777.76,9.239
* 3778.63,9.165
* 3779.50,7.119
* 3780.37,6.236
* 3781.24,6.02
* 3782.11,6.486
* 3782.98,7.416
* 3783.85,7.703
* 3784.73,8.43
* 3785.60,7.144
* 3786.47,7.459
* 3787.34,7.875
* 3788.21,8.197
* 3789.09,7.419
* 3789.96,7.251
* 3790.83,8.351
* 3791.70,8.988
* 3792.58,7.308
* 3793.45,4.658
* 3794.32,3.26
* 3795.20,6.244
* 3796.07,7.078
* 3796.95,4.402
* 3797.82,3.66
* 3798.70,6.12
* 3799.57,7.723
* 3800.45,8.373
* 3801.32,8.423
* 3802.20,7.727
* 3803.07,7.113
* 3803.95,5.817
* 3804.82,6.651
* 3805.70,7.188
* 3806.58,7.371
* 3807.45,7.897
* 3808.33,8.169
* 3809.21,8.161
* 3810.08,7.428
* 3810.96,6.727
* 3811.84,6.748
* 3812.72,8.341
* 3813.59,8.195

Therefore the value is 7.9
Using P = 7.4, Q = 8.43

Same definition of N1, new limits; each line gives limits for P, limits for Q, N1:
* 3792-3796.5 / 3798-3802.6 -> 7.1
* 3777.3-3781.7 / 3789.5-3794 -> 8.3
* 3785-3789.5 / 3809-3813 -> 8.0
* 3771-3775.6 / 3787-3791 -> 7.6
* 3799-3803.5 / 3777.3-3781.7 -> 8.6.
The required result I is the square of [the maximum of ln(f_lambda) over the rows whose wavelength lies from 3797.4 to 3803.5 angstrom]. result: 4.5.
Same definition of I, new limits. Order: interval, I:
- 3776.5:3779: 4.9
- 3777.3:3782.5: 4.9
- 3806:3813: 4.5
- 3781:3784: 4.2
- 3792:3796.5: 4.0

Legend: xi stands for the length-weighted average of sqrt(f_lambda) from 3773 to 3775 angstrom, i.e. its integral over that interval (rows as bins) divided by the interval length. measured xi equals 2.5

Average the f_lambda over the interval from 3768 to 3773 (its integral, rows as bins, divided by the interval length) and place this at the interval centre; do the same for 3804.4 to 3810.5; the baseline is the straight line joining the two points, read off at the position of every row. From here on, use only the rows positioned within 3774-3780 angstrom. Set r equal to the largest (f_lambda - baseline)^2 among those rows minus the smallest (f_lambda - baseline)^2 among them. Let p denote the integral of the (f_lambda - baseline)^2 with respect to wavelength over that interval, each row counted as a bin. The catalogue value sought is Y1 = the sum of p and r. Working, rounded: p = 14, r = 6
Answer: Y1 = 20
